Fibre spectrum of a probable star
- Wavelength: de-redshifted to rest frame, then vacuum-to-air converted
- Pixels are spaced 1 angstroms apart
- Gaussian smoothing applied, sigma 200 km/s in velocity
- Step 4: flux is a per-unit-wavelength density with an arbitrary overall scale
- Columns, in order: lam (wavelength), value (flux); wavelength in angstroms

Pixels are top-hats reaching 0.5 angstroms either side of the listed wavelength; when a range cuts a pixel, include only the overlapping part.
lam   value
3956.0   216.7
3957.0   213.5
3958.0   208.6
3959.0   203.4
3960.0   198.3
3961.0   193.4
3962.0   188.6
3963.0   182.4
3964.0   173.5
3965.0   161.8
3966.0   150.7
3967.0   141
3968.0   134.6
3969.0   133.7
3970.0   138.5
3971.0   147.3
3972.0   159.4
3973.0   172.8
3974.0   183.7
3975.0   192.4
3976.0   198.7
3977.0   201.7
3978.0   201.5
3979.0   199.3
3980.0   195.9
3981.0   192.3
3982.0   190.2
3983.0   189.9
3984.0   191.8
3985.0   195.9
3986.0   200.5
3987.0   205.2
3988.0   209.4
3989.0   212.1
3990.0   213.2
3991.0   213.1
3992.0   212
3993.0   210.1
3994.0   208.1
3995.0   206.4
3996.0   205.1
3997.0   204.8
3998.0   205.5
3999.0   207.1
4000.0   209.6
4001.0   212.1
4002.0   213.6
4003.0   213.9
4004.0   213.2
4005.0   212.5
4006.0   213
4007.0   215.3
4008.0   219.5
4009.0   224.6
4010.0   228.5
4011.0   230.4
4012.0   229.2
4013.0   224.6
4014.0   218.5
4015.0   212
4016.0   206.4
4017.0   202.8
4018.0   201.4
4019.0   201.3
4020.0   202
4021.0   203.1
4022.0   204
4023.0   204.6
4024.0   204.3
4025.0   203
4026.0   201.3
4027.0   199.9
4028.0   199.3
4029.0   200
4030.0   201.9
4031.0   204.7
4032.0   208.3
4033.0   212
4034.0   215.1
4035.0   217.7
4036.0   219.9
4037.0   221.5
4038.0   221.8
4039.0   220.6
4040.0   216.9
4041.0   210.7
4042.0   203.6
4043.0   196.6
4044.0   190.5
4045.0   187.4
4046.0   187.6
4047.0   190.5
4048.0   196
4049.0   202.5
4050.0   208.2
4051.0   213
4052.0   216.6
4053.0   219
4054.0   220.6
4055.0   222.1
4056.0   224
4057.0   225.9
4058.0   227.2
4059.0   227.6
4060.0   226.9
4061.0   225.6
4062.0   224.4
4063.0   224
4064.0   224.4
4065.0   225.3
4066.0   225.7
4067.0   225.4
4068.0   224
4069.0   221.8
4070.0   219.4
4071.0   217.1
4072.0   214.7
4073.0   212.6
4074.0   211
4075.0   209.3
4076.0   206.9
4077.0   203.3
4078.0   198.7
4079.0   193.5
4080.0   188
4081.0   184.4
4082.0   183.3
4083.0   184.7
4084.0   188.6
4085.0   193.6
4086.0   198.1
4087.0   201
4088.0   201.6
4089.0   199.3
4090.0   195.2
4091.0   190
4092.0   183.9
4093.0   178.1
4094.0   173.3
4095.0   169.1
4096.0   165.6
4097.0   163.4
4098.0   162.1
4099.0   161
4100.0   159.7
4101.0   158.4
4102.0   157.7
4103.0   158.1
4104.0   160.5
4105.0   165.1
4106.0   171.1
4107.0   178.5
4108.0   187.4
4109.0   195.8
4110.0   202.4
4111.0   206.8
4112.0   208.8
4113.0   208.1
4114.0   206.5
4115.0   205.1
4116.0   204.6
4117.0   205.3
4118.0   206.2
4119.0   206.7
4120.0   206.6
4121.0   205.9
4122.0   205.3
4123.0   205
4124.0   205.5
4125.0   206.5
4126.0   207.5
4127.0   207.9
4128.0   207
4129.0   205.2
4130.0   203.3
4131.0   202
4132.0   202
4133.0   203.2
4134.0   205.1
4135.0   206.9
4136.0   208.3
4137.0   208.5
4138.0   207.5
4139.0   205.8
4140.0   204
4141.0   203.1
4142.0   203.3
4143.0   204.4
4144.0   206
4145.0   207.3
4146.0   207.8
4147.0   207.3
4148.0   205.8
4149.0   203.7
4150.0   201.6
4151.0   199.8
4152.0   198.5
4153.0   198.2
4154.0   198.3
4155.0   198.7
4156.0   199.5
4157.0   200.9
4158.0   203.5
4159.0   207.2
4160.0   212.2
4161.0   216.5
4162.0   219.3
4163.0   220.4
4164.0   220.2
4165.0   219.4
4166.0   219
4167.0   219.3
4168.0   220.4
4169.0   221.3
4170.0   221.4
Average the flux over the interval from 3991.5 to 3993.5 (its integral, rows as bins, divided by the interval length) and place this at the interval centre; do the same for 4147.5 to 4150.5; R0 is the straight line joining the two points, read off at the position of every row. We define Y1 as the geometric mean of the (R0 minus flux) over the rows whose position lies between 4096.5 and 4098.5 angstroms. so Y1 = 43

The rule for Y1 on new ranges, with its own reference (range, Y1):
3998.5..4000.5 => 2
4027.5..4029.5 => 10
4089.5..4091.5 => 14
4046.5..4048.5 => 15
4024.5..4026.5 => 7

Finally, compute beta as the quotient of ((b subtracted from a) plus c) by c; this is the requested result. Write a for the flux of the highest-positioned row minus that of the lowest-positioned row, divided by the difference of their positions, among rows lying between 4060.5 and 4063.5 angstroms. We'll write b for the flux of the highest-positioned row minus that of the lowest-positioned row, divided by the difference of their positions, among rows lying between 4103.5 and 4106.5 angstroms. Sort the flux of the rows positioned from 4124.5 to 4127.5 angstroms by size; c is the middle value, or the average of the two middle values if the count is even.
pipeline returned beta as 0.97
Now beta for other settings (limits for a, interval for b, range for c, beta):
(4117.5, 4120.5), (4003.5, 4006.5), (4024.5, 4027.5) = 1.00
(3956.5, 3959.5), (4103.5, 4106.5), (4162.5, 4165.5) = 0.95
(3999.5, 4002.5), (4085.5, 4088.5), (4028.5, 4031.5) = 1.00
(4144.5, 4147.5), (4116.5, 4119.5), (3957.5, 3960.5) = 1.00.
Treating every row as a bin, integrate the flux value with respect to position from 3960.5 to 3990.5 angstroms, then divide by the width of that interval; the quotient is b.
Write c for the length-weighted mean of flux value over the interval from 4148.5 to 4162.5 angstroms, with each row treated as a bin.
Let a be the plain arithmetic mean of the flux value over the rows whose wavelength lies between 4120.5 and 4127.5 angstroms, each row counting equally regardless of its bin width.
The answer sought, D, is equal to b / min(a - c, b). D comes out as 87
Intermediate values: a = 206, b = 182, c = 204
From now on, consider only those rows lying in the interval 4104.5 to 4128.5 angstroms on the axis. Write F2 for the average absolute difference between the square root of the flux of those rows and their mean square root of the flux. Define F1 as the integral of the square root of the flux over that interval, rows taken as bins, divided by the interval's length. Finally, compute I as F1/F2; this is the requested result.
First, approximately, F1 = 14.2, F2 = 0.32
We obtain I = 44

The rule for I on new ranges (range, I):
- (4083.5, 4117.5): 22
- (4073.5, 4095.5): 42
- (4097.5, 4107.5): 66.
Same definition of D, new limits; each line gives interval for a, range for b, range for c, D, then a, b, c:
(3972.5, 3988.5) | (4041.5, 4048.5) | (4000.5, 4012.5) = -8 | 195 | 193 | 219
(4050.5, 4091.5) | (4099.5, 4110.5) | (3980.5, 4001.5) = 28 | 211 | 172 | 204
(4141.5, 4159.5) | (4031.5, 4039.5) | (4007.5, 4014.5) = -10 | 203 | 217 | 225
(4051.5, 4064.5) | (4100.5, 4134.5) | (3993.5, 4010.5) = 18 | 224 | 196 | 213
